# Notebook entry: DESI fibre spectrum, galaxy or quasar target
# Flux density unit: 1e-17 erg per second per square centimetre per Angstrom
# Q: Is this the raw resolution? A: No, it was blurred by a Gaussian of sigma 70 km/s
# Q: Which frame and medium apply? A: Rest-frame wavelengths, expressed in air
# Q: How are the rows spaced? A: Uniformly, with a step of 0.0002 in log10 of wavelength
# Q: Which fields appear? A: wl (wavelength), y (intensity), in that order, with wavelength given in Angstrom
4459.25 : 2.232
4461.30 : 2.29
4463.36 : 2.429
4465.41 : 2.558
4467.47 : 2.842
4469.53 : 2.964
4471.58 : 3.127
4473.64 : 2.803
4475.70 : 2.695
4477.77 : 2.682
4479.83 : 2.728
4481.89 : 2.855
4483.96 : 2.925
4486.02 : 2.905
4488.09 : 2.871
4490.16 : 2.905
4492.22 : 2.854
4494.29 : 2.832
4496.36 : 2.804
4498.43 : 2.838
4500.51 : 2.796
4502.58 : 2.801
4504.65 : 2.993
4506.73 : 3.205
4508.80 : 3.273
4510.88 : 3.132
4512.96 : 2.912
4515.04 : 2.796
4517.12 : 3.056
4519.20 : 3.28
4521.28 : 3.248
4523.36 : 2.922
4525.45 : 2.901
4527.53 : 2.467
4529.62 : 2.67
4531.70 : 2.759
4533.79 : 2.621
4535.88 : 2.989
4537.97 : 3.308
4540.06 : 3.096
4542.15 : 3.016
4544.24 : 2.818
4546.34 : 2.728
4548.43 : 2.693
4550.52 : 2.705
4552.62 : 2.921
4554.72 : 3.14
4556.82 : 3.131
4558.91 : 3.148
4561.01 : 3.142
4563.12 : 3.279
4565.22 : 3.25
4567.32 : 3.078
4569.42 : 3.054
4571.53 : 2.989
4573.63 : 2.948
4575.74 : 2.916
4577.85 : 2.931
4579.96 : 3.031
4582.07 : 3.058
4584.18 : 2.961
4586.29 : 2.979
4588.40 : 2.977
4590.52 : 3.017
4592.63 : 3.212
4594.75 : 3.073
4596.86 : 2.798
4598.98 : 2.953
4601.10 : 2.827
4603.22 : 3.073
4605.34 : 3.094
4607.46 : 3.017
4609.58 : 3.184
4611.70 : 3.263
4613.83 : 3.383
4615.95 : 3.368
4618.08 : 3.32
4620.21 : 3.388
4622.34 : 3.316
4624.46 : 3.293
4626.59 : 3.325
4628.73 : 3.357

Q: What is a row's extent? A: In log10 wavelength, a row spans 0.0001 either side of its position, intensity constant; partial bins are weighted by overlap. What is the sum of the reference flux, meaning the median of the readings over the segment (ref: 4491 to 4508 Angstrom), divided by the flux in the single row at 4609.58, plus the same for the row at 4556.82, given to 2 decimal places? 1.80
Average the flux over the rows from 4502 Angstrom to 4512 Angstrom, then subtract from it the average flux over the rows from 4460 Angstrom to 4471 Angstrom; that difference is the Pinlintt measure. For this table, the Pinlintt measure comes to 0.46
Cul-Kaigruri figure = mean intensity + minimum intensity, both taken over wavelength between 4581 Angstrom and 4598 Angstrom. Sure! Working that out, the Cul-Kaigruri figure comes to 5.81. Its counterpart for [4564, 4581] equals 5.94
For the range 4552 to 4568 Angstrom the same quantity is 6.06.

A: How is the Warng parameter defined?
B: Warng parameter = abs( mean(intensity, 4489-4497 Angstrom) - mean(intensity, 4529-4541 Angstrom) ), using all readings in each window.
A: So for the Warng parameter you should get 0.06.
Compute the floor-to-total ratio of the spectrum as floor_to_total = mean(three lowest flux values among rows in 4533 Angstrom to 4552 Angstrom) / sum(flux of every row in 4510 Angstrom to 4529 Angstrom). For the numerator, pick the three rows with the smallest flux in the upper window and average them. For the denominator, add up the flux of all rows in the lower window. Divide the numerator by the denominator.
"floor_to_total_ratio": 0.100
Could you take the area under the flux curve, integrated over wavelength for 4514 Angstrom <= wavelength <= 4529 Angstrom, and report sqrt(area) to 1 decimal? 6.6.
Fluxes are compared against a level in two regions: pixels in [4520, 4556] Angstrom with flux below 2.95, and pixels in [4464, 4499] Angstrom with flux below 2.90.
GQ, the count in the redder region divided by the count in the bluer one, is 0.9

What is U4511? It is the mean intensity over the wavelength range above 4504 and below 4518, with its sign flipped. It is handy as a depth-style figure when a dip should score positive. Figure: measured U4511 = -3.05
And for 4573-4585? -2.97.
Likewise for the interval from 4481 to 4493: -2.89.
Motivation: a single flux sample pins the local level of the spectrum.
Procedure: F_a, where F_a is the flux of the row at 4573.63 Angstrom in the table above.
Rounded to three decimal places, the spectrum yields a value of 2.948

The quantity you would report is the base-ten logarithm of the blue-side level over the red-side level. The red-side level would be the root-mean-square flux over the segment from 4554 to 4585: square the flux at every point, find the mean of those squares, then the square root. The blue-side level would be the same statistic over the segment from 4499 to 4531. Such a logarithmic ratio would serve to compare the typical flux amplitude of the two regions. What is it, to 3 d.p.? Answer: -0.014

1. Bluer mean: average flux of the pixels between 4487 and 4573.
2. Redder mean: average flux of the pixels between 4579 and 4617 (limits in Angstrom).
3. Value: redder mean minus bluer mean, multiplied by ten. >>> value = 1.1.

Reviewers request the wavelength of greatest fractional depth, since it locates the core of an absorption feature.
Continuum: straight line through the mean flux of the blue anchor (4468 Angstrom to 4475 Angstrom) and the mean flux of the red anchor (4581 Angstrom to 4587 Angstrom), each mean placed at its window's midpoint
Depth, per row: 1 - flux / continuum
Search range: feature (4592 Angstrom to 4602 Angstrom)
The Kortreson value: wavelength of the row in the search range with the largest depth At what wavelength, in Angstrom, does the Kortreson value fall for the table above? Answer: 4596.86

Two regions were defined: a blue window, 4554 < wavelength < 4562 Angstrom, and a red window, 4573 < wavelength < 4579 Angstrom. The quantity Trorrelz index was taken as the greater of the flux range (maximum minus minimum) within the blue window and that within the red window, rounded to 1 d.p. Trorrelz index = 0.0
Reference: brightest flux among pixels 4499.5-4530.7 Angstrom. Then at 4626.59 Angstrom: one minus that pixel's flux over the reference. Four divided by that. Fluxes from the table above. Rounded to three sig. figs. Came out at -292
